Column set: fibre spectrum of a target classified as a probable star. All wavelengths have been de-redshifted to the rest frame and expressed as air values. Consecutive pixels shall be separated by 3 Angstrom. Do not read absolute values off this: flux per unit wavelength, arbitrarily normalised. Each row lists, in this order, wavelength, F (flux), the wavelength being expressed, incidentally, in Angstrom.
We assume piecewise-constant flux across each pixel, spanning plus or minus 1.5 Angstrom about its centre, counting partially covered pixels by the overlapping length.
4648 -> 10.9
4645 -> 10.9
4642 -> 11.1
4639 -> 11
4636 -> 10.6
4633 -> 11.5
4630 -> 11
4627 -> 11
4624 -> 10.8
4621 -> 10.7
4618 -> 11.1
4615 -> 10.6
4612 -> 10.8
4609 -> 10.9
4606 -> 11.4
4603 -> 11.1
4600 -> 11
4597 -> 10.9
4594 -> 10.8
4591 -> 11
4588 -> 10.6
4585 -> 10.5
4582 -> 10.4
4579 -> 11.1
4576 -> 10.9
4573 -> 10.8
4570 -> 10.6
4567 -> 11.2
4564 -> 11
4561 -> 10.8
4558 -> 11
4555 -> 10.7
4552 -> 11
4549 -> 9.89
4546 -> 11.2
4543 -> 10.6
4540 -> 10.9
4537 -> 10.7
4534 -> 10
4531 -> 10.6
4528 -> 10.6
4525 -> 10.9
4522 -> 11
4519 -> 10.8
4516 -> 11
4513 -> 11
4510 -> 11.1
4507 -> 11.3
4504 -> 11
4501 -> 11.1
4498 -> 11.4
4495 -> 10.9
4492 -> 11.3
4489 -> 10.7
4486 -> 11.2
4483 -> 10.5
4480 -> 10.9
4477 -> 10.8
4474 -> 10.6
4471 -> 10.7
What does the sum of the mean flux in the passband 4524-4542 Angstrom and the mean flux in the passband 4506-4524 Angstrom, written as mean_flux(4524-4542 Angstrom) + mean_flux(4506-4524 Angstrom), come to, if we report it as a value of 21.6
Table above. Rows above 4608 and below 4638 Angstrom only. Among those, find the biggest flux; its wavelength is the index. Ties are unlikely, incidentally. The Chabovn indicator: 4633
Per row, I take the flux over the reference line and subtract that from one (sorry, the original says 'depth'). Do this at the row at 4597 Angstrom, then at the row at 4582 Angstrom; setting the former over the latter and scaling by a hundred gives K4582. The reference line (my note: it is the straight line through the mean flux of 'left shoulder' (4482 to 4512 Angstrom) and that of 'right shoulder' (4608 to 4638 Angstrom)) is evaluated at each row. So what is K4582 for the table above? 6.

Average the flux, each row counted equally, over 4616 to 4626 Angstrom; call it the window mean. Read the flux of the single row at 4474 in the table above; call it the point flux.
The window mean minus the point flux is 0.3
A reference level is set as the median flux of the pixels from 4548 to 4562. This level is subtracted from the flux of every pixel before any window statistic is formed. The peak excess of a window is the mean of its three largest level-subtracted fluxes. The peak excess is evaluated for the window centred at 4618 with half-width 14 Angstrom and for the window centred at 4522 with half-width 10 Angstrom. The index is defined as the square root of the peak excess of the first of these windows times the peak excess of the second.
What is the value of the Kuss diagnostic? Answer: 0.27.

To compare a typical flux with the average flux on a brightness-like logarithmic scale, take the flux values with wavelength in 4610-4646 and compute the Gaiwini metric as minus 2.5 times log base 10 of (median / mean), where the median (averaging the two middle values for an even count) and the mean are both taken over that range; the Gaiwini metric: -0.0025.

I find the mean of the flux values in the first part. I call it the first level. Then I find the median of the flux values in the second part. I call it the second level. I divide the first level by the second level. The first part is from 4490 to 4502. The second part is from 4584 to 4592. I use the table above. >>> 1.05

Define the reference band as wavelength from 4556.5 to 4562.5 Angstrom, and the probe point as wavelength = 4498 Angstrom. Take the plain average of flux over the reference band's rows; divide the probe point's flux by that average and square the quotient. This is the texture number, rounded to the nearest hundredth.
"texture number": 1.09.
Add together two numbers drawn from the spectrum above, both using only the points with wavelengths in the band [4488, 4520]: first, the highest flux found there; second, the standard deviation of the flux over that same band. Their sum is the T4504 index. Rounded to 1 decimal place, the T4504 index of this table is 11.6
